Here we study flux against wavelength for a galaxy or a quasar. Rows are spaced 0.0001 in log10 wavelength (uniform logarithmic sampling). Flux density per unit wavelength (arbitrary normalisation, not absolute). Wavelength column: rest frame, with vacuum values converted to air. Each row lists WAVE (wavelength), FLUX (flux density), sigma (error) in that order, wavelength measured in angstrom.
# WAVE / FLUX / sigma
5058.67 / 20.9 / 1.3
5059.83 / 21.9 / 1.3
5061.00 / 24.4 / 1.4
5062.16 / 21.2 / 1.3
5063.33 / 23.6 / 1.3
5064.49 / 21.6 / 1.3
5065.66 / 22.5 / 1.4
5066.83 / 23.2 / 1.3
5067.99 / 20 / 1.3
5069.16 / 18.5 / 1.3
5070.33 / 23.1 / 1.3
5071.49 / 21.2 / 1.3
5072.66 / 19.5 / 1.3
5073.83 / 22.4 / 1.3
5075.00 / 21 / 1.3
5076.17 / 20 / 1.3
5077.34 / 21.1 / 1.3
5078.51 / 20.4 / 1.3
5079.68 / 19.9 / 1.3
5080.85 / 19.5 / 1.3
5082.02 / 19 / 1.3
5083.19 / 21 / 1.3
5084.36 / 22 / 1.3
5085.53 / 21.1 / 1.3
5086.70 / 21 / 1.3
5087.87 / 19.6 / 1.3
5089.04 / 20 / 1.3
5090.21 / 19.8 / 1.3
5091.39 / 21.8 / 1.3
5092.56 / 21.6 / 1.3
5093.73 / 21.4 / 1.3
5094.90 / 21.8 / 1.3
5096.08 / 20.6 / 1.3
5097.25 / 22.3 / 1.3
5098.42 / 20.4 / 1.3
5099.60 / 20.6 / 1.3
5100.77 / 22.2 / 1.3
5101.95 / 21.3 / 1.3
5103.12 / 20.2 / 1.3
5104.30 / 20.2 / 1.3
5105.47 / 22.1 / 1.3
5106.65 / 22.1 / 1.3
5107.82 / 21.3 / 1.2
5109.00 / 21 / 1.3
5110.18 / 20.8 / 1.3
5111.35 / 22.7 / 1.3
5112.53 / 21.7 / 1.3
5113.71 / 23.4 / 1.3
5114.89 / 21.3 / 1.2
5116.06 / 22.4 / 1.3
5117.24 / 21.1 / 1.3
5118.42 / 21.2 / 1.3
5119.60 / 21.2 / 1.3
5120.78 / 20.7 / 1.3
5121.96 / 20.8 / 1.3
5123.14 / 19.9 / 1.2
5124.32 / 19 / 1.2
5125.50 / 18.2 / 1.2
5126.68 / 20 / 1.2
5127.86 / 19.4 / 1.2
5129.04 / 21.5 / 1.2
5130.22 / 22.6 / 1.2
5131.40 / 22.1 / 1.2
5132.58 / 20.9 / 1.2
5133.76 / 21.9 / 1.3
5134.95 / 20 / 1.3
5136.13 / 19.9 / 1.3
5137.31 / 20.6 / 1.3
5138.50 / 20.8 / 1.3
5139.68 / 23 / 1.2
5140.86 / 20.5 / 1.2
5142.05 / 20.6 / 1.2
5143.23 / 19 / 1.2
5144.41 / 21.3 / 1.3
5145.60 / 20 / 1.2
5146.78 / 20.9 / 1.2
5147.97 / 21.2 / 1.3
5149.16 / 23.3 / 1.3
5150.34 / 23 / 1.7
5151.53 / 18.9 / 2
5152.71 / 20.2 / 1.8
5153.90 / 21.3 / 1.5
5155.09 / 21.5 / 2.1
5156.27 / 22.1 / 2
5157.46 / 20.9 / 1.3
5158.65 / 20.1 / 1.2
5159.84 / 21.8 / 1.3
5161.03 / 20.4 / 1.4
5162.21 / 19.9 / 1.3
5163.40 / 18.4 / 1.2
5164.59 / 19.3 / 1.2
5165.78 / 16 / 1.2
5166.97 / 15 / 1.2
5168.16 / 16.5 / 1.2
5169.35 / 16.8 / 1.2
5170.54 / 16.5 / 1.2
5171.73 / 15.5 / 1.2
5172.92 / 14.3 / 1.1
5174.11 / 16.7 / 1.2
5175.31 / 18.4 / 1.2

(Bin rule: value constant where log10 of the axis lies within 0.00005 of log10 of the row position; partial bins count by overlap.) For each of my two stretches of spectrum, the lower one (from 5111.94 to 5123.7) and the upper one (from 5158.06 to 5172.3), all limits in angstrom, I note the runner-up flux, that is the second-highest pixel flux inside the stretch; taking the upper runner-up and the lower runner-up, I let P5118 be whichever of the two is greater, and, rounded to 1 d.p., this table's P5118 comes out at 22.4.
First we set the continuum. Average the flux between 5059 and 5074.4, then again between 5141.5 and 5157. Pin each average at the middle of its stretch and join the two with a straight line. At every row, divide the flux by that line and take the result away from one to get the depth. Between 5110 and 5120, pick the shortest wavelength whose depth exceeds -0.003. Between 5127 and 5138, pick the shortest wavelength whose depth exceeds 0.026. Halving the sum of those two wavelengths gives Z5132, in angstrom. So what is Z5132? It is 5119.0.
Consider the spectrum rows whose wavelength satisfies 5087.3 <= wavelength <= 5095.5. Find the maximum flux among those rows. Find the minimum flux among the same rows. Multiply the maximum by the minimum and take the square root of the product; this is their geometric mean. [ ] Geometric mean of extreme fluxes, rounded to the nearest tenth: 20.7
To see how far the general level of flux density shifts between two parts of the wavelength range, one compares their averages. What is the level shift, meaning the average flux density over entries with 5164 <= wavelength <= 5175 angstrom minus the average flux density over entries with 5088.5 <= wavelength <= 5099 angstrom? -4.8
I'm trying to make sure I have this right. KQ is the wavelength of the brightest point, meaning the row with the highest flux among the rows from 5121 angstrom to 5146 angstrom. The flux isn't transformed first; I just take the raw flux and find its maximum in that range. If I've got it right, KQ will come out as 5139.68 angstrom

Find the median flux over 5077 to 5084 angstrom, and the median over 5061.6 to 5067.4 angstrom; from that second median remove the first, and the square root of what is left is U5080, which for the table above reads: 1.5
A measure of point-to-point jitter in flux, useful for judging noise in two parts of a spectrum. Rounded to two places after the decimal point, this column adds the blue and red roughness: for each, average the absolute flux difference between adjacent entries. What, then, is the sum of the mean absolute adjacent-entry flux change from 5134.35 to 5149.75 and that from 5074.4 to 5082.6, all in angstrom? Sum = 1.89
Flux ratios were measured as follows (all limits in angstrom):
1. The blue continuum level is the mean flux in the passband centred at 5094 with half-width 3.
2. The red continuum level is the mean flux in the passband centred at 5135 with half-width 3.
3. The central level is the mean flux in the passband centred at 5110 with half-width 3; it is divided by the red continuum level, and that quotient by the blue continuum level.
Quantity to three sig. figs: 0.0485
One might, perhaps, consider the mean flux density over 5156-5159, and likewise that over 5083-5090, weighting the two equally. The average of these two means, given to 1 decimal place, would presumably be 20.9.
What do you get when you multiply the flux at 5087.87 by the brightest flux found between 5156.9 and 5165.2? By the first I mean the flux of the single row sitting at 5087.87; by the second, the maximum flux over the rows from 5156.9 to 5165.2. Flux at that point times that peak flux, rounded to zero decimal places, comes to 427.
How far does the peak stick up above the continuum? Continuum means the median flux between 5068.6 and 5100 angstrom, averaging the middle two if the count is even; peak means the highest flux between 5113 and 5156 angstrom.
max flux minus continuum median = 2.4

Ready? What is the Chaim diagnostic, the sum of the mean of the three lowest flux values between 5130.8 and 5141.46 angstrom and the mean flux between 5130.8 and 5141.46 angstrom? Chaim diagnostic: 41.2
